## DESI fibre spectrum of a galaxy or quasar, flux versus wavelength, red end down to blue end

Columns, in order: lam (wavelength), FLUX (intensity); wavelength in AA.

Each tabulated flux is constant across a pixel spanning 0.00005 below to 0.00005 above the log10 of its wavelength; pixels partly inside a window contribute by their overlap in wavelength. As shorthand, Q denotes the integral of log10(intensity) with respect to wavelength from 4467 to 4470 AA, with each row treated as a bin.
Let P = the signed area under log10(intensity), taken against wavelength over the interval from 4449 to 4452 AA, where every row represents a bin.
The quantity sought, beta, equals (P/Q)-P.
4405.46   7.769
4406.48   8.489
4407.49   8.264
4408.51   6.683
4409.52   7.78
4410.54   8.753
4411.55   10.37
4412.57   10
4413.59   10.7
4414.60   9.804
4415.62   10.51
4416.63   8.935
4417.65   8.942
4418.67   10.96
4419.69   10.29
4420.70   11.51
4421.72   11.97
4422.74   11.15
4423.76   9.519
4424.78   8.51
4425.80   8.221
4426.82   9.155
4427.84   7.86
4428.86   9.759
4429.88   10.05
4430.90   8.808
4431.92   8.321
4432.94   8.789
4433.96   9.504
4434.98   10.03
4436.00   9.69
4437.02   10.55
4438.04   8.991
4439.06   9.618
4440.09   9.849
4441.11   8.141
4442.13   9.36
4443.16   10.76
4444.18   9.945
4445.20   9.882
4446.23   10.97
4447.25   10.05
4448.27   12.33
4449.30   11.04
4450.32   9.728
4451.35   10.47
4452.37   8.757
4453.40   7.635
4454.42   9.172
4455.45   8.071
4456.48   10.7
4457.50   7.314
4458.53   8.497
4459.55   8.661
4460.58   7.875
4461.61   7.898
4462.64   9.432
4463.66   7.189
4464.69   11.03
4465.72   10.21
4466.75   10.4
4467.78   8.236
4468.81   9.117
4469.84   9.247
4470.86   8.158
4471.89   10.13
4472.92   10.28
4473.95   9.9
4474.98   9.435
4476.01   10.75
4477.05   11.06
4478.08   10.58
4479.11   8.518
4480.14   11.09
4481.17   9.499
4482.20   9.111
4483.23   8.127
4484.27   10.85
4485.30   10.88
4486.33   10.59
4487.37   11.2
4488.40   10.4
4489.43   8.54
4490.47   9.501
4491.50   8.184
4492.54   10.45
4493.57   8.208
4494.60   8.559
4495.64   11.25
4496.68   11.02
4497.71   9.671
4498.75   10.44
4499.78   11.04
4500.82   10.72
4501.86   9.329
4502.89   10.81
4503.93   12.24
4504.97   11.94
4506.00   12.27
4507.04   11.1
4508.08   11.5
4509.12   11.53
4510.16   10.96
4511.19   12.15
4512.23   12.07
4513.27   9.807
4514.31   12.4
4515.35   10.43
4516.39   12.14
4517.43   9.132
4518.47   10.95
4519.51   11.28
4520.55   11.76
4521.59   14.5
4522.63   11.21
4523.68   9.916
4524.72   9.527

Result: -1.97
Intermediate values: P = 3.04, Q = 2.85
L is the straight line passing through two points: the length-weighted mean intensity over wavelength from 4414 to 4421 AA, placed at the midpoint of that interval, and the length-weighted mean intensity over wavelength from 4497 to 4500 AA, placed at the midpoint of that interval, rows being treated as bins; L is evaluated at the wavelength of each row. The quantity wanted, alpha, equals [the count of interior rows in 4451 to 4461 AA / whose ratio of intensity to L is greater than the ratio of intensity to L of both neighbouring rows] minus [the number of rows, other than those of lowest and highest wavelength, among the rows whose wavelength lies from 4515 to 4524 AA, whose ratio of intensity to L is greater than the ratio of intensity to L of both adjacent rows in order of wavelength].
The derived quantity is 1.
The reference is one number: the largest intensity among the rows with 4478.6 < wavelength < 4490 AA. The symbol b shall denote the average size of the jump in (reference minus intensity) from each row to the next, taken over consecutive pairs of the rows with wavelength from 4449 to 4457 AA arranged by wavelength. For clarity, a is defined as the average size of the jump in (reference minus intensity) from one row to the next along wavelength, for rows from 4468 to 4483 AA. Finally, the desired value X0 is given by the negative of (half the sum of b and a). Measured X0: -1.22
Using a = 0.99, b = 1.45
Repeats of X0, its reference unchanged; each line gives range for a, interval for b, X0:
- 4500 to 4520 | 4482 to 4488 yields -1.08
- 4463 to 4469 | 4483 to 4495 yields -1.40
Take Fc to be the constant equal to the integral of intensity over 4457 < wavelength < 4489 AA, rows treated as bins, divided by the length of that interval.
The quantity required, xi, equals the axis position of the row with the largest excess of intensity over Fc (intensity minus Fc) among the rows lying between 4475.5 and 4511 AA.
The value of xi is 4506.00 AA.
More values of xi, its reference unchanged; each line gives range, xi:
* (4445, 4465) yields 4448.27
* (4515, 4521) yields 4516.39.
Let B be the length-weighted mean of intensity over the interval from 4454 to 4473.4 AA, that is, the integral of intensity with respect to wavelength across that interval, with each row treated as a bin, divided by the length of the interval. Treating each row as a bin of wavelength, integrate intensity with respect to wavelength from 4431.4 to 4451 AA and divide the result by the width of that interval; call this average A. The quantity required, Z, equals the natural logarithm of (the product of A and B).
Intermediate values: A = 9.9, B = 9.0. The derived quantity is 4.49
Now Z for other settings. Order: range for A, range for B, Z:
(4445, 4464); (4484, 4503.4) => 4.54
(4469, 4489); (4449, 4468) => 4.50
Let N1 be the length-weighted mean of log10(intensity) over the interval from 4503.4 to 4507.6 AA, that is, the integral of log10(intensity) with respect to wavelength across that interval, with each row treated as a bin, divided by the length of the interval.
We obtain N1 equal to 1.07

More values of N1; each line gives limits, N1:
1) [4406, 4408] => 0.92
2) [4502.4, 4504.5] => 1.06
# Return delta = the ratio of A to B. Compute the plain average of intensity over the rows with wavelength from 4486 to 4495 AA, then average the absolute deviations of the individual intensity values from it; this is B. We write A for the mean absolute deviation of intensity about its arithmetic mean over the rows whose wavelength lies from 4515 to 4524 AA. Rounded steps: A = 1.0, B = 1.02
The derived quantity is 1.0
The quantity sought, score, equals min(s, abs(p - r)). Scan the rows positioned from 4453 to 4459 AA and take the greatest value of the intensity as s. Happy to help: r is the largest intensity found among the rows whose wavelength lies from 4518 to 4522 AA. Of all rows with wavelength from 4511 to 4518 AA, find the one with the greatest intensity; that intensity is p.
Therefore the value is 2.1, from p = 12.4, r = 14.5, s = 10.7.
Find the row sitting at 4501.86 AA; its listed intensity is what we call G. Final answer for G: 9.329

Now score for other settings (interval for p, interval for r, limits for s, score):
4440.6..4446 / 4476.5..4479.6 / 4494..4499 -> 0.3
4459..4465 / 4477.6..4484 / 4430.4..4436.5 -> 0.1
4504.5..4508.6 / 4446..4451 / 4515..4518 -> 0.1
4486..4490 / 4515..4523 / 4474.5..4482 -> 3.3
